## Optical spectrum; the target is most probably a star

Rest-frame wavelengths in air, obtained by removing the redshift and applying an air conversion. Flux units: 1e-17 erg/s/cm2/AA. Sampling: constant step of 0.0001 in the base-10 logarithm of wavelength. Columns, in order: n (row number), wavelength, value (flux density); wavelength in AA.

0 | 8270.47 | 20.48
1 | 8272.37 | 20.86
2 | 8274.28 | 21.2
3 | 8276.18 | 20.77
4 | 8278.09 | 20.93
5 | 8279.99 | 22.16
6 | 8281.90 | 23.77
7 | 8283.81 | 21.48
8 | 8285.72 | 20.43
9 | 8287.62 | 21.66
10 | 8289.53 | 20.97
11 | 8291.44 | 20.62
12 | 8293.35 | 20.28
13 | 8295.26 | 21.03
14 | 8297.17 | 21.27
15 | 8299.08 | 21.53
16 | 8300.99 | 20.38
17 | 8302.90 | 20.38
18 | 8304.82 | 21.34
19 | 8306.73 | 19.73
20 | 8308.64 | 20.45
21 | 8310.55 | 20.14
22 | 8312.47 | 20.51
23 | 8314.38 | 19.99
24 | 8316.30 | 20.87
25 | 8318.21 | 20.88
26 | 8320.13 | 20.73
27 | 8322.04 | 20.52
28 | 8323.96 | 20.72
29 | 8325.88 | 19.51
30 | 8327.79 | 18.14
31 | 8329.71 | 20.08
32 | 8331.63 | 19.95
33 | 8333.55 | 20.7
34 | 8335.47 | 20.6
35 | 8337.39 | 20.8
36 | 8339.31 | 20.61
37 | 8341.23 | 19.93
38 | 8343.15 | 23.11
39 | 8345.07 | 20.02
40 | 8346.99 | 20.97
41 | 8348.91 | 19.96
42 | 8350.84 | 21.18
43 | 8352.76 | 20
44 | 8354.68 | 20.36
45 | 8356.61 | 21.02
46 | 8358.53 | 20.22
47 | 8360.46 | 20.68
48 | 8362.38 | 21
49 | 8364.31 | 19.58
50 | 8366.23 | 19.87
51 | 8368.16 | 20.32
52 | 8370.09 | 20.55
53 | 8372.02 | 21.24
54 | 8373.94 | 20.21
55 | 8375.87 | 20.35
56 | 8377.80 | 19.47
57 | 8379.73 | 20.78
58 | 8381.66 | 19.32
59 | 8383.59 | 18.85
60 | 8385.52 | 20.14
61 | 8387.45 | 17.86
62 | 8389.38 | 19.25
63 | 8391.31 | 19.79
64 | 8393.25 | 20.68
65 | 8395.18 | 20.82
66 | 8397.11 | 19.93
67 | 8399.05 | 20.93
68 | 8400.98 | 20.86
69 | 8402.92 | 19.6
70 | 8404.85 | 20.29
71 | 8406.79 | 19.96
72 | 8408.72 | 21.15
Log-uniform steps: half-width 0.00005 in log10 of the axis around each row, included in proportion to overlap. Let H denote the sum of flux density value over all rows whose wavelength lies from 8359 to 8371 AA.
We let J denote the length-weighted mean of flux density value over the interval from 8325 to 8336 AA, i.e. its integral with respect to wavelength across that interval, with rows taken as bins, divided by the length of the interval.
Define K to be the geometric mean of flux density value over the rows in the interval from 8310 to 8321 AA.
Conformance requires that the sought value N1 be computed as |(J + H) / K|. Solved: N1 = 6.91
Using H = 122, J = 19.8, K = 20.5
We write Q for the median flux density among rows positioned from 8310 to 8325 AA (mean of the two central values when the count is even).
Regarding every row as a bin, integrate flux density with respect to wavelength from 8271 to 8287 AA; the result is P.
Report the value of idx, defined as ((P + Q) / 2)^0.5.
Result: 13.5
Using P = 343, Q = 20.6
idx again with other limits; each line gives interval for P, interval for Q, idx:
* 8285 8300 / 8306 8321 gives 12.9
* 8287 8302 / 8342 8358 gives 12.9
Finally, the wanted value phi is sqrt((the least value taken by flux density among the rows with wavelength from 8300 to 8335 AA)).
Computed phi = 4.26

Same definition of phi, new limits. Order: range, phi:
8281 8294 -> 4.50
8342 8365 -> 4.42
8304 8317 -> 4.44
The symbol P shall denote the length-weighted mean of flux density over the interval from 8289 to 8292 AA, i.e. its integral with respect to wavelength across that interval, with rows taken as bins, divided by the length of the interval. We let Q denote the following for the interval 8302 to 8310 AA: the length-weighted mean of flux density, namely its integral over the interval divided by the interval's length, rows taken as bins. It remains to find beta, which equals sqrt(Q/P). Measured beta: 0.992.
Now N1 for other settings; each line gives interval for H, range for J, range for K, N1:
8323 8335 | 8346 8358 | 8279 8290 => 6.43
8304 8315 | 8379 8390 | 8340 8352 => 6.79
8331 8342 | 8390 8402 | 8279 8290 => 6.59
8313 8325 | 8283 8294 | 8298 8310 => 7.01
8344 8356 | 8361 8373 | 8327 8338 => 7.14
